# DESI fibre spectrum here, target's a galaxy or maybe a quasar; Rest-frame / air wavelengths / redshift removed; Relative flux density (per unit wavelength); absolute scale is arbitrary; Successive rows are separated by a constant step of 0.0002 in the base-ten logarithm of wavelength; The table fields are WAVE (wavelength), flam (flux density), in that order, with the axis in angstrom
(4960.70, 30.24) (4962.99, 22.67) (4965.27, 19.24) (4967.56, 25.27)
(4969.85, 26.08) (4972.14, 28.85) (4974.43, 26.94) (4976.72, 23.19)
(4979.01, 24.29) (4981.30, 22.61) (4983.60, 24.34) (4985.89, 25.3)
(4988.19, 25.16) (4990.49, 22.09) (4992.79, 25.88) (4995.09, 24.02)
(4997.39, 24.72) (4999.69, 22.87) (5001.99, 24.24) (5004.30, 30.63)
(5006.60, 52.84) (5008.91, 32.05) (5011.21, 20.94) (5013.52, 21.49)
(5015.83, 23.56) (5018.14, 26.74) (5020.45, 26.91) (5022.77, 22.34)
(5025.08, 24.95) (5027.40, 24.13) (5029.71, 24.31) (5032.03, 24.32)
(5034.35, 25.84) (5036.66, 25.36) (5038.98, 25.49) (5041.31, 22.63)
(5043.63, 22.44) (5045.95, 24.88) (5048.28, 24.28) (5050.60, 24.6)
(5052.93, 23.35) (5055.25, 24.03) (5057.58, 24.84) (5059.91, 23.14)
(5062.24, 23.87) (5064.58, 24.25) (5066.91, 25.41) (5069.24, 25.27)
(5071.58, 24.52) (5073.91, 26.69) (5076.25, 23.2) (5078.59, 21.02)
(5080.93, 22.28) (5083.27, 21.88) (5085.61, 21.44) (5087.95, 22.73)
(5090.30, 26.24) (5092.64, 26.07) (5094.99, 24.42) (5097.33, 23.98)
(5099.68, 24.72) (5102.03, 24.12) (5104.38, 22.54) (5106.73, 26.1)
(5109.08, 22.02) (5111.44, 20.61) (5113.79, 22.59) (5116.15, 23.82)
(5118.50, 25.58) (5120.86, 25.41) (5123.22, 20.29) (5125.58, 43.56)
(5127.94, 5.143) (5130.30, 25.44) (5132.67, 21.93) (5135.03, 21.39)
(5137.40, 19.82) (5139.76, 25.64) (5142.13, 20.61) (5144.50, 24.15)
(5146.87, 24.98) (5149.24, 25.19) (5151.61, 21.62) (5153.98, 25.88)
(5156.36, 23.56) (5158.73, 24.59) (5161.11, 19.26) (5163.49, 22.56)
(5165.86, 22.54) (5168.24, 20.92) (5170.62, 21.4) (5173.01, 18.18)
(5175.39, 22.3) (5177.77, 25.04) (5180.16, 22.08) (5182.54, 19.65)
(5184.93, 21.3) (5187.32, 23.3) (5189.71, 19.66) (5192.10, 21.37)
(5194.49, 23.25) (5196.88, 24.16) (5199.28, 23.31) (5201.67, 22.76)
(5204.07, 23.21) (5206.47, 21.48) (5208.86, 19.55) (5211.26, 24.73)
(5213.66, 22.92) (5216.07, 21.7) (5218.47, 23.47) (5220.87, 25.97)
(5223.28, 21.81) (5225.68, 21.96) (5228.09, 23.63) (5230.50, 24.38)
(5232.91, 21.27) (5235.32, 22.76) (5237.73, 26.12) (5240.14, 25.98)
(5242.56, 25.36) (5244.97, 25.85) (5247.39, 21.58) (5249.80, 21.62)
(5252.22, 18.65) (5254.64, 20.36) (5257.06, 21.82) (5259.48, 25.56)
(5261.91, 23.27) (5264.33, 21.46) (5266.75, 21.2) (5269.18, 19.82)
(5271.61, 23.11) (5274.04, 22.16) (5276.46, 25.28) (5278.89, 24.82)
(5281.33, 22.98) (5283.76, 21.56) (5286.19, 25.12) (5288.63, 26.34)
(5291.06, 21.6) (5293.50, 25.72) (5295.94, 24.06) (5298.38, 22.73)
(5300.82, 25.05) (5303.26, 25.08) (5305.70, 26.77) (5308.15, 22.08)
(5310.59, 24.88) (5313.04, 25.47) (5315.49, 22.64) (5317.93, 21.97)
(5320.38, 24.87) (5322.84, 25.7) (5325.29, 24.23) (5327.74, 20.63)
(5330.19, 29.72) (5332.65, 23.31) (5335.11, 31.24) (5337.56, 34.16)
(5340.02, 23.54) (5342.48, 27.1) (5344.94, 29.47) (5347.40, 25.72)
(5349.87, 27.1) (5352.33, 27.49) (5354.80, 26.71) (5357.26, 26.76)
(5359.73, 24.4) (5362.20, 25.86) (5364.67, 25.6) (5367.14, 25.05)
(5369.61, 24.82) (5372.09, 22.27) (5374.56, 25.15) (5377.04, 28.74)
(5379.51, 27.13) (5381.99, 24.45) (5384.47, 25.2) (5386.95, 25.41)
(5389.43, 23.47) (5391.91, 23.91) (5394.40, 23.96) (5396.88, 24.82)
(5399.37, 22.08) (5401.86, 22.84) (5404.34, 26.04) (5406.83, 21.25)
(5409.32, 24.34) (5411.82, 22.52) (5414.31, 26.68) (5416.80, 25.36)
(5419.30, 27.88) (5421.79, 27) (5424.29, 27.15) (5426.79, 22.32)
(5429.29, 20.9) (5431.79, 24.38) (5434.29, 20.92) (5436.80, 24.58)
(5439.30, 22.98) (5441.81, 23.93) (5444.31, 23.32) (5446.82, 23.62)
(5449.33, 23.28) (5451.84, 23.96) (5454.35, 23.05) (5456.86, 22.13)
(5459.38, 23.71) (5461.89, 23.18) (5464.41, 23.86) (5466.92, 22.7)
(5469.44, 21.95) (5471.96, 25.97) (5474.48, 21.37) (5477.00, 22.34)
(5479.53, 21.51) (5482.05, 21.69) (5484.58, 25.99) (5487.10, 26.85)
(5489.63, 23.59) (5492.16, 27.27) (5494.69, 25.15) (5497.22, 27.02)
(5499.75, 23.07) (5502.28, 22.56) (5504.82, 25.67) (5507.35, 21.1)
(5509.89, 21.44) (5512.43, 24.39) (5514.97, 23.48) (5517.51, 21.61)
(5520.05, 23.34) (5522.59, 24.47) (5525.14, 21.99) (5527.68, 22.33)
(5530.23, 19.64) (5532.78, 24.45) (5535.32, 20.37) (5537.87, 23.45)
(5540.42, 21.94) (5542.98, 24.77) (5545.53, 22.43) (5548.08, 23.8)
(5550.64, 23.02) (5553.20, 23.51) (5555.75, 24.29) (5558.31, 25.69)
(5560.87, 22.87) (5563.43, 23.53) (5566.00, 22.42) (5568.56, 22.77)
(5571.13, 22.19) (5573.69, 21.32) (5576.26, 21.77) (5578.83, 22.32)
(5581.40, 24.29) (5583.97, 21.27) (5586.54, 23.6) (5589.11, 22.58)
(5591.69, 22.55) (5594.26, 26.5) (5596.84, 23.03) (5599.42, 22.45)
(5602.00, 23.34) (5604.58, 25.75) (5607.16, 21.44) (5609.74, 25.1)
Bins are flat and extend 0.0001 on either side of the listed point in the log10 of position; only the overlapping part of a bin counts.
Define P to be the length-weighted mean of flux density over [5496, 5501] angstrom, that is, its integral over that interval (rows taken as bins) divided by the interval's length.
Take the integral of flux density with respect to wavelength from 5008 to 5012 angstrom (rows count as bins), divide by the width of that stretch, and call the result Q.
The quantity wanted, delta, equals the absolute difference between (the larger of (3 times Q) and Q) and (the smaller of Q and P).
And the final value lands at 55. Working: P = 25.0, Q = 27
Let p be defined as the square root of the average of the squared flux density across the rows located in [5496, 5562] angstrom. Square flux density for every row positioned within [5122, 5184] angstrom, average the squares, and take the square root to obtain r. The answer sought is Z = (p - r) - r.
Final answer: -23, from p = 23.2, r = 23.3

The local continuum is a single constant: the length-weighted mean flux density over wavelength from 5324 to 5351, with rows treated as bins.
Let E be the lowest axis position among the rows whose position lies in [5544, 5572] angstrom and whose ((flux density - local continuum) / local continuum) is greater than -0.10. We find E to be 5555.75 angstrom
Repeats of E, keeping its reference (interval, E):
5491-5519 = 5492.16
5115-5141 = 5118.50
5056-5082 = 5057.58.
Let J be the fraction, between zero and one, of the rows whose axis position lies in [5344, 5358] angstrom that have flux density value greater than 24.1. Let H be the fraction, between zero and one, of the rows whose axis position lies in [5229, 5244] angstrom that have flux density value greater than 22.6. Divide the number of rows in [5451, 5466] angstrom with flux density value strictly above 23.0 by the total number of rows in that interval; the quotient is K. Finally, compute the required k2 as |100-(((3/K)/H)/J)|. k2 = 96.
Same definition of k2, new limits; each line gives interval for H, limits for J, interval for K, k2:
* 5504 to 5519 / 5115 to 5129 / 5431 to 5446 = 82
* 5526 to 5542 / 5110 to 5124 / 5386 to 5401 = 68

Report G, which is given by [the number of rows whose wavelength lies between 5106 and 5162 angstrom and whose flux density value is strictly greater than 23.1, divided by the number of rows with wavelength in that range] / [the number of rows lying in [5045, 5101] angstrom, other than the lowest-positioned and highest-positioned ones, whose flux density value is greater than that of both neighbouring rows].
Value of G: 0.09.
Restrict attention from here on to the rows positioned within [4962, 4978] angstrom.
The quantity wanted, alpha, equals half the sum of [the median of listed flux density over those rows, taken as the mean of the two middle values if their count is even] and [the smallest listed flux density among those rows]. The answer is 22.3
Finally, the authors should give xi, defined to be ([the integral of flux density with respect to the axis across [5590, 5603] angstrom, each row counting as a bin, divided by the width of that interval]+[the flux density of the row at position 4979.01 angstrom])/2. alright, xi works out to 24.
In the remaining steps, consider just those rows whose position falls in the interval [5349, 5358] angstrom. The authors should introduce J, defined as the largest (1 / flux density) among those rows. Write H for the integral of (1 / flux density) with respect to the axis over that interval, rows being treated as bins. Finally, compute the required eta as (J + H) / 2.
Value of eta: 0.19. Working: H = 0.33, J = 0.037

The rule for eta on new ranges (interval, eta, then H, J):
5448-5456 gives 0.19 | 0.34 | 0.043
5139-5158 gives 0.42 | 0.80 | 0.049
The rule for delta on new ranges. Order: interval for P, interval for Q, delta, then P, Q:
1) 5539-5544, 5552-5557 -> 49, 23.3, 24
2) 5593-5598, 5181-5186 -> 41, 24.8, 21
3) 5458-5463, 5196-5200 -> 48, 23.4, 24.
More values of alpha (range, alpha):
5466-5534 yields 21.4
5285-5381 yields 22.9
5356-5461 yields 22.6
